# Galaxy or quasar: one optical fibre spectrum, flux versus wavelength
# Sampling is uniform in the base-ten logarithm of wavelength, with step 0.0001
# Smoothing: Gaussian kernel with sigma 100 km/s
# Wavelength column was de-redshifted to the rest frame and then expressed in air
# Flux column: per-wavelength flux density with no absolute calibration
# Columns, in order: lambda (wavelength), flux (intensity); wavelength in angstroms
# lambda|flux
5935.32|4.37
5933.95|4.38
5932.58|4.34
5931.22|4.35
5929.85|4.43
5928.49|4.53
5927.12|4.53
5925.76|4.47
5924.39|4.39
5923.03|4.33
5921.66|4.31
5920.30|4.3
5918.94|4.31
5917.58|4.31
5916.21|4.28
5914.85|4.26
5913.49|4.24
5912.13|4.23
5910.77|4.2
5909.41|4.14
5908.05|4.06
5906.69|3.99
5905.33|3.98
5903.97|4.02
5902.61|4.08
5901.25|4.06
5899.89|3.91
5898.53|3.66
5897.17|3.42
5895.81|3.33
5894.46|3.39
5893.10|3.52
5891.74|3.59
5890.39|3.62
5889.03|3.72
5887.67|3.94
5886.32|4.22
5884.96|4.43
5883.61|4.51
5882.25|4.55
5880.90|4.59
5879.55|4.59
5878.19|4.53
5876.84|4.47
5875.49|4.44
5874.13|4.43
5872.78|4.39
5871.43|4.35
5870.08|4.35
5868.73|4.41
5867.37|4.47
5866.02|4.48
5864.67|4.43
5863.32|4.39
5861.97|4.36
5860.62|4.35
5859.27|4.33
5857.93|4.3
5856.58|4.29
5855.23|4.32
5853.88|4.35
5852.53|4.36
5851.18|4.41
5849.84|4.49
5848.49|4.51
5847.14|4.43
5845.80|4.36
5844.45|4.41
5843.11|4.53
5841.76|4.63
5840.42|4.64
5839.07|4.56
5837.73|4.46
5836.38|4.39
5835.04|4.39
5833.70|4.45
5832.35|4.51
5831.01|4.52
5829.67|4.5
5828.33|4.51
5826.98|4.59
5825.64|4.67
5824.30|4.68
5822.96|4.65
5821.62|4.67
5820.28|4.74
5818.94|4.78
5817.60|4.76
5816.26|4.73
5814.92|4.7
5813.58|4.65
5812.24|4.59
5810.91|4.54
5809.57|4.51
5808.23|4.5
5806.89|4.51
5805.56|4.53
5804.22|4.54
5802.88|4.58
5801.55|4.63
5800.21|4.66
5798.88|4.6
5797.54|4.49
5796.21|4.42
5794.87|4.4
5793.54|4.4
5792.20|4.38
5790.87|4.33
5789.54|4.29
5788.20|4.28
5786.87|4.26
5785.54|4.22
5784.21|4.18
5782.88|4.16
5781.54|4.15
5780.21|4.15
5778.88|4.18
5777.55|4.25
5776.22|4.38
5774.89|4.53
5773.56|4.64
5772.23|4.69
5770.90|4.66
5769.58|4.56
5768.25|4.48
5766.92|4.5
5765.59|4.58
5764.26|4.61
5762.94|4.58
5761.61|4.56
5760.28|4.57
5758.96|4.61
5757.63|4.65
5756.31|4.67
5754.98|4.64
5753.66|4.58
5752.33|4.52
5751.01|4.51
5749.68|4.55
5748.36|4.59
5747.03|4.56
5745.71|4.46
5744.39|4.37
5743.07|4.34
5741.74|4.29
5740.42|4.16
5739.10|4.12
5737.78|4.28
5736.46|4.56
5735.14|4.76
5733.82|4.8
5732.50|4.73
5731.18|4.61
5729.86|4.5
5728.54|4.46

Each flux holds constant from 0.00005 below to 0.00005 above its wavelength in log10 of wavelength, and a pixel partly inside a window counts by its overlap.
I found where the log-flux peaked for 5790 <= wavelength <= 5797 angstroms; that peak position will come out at 5796.21 angstroms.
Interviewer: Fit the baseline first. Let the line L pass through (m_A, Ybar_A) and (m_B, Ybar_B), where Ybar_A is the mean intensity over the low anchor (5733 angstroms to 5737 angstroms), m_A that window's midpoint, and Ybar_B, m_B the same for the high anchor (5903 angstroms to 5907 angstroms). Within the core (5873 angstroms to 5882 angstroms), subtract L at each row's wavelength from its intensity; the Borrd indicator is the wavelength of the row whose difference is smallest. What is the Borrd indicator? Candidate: 5874.13 angstroms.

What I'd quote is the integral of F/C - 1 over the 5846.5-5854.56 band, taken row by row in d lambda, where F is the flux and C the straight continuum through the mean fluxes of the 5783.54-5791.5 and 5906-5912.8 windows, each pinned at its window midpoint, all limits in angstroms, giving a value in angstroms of 0.45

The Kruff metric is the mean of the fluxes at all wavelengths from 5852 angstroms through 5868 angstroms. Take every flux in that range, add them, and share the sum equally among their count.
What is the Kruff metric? 4.4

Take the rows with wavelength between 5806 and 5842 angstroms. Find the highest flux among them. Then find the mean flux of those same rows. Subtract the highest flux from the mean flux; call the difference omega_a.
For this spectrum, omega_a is -0.194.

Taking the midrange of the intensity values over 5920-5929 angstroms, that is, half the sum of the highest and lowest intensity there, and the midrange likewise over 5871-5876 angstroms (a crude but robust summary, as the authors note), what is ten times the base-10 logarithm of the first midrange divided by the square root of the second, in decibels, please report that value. 3.23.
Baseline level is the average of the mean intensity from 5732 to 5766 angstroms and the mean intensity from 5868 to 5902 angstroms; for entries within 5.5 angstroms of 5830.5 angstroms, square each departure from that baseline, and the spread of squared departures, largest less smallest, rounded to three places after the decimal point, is 0.123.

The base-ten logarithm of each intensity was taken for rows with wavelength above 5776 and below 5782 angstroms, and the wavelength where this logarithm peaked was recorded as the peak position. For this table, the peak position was 5776.22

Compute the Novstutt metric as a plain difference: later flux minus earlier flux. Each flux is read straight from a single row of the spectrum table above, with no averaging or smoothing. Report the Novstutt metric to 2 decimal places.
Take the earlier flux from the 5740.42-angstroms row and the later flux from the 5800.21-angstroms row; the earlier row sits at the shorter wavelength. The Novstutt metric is 0.50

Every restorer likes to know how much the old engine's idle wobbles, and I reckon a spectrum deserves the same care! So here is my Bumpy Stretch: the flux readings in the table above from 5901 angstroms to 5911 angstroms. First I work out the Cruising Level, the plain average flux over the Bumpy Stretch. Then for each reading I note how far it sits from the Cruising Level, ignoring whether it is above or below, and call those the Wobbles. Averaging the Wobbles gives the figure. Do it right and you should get 0.06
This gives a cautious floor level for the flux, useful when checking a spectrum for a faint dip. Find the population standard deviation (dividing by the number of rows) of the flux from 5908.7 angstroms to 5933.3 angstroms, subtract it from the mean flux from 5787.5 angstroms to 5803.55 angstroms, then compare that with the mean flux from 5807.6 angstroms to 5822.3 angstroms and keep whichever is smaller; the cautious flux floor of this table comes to 4.35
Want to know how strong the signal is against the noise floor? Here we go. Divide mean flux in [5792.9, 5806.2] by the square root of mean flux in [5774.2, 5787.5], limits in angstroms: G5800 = 2.20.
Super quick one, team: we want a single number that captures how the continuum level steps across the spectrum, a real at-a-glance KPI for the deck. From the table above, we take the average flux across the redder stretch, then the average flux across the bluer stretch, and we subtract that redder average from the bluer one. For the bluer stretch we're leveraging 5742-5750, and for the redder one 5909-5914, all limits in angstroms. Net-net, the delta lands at 0.3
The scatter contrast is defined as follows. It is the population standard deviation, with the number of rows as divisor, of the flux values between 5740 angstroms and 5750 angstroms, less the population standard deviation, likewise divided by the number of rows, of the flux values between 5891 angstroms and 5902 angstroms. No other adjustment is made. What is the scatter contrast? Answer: -0.10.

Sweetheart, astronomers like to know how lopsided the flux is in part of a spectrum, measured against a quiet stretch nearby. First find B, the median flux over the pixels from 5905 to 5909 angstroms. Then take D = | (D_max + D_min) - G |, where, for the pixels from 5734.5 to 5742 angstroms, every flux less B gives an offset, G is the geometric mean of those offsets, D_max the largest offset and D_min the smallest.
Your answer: 0.59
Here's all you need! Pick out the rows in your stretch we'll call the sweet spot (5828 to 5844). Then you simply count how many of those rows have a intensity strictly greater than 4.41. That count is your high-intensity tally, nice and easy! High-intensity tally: 10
